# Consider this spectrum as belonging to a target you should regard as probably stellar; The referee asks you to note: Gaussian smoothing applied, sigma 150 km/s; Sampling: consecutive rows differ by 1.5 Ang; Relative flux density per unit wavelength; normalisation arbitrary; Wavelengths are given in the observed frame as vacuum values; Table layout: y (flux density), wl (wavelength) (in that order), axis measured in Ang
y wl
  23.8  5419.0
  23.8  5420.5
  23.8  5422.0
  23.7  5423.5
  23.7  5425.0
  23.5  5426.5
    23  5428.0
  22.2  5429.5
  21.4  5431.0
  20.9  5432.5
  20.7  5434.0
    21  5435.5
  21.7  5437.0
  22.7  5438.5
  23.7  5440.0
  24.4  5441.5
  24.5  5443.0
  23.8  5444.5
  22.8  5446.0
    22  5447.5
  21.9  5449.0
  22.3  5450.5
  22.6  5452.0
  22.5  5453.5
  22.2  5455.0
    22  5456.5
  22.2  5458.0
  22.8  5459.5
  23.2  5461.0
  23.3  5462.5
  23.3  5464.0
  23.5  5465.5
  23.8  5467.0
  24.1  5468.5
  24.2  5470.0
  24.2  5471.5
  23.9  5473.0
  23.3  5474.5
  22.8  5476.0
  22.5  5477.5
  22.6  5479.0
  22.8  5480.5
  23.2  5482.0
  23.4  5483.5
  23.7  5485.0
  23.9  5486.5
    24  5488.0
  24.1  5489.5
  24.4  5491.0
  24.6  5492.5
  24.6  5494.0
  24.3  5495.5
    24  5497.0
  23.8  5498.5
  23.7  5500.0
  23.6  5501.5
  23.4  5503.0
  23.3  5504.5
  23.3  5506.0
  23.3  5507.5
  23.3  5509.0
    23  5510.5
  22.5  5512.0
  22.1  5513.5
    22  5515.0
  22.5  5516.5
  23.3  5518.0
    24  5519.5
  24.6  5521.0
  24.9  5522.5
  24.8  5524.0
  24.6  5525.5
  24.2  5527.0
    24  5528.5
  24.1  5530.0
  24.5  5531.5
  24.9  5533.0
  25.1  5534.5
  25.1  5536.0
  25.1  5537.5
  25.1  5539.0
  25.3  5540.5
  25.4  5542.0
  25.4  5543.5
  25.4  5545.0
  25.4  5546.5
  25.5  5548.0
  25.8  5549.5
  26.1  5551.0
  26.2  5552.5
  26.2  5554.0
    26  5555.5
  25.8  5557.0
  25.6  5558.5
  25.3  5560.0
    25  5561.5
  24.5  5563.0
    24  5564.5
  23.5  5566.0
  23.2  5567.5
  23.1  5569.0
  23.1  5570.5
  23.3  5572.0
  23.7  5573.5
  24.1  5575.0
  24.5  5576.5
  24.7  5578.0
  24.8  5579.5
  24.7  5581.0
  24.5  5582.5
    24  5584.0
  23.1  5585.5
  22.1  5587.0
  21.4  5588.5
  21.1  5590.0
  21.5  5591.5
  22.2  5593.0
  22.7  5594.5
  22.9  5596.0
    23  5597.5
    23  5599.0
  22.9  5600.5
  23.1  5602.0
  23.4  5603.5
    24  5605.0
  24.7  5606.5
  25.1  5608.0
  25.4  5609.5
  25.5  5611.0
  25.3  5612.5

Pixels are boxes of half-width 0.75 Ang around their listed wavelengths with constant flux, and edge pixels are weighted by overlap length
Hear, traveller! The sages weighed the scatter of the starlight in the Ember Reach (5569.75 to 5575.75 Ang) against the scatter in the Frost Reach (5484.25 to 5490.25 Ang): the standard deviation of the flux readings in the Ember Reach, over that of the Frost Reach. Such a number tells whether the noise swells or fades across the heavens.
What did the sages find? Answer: 2.6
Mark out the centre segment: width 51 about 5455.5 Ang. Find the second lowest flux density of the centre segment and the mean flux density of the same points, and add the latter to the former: 43.7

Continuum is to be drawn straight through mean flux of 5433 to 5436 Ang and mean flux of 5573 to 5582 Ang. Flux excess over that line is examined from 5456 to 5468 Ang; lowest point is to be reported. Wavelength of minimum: 5456.5 Ang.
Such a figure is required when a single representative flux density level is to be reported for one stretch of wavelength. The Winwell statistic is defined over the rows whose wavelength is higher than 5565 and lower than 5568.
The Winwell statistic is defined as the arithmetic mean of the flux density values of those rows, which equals 23.4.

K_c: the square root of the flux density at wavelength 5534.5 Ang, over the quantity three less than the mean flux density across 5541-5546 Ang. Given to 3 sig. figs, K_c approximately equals 0.224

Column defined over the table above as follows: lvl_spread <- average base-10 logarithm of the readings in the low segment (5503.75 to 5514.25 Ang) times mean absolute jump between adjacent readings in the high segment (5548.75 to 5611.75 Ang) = 0.45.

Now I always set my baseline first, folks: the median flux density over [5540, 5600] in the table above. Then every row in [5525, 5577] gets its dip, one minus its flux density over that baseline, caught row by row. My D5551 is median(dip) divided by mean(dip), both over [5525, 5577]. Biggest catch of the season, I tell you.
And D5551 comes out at 2.0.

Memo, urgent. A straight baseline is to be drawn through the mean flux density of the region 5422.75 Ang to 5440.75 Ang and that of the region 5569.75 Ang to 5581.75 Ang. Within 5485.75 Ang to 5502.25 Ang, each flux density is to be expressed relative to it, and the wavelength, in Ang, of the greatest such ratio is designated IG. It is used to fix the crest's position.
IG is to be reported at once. 5492.5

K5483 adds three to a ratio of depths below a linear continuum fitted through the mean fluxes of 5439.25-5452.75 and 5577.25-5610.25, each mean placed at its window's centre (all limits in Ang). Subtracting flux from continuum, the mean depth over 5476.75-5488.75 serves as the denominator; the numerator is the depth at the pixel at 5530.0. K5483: 13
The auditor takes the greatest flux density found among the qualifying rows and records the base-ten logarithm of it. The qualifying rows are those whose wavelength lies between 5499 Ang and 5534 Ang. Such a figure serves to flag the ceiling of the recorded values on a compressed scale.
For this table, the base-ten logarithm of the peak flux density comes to 1.396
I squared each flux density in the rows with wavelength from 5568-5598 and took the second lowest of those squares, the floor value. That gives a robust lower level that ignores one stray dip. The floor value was 458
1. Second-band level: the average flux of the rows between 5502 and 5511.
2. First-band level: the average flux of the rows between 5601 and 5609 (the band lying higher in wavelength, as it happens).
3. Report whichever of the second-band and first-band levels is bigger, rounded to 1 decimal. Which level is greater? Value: 24.1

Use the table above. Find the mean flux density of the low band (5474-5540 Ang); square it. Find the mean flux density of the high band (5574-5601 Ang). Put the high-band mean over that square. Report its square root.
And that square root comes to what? 0.202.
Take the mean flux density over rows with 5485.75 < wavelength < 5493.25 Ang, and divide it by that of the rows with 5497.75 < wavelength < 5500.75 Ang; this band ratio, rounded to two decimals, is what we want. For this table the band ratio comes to 1.02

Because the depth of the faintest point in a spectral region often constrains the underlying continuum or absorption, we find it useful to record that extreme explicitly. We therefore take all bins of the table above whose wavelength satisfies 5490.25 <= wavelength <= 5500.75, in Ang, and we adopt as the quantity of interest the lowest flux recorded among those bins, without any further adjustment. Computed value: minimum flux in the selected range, 23.7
